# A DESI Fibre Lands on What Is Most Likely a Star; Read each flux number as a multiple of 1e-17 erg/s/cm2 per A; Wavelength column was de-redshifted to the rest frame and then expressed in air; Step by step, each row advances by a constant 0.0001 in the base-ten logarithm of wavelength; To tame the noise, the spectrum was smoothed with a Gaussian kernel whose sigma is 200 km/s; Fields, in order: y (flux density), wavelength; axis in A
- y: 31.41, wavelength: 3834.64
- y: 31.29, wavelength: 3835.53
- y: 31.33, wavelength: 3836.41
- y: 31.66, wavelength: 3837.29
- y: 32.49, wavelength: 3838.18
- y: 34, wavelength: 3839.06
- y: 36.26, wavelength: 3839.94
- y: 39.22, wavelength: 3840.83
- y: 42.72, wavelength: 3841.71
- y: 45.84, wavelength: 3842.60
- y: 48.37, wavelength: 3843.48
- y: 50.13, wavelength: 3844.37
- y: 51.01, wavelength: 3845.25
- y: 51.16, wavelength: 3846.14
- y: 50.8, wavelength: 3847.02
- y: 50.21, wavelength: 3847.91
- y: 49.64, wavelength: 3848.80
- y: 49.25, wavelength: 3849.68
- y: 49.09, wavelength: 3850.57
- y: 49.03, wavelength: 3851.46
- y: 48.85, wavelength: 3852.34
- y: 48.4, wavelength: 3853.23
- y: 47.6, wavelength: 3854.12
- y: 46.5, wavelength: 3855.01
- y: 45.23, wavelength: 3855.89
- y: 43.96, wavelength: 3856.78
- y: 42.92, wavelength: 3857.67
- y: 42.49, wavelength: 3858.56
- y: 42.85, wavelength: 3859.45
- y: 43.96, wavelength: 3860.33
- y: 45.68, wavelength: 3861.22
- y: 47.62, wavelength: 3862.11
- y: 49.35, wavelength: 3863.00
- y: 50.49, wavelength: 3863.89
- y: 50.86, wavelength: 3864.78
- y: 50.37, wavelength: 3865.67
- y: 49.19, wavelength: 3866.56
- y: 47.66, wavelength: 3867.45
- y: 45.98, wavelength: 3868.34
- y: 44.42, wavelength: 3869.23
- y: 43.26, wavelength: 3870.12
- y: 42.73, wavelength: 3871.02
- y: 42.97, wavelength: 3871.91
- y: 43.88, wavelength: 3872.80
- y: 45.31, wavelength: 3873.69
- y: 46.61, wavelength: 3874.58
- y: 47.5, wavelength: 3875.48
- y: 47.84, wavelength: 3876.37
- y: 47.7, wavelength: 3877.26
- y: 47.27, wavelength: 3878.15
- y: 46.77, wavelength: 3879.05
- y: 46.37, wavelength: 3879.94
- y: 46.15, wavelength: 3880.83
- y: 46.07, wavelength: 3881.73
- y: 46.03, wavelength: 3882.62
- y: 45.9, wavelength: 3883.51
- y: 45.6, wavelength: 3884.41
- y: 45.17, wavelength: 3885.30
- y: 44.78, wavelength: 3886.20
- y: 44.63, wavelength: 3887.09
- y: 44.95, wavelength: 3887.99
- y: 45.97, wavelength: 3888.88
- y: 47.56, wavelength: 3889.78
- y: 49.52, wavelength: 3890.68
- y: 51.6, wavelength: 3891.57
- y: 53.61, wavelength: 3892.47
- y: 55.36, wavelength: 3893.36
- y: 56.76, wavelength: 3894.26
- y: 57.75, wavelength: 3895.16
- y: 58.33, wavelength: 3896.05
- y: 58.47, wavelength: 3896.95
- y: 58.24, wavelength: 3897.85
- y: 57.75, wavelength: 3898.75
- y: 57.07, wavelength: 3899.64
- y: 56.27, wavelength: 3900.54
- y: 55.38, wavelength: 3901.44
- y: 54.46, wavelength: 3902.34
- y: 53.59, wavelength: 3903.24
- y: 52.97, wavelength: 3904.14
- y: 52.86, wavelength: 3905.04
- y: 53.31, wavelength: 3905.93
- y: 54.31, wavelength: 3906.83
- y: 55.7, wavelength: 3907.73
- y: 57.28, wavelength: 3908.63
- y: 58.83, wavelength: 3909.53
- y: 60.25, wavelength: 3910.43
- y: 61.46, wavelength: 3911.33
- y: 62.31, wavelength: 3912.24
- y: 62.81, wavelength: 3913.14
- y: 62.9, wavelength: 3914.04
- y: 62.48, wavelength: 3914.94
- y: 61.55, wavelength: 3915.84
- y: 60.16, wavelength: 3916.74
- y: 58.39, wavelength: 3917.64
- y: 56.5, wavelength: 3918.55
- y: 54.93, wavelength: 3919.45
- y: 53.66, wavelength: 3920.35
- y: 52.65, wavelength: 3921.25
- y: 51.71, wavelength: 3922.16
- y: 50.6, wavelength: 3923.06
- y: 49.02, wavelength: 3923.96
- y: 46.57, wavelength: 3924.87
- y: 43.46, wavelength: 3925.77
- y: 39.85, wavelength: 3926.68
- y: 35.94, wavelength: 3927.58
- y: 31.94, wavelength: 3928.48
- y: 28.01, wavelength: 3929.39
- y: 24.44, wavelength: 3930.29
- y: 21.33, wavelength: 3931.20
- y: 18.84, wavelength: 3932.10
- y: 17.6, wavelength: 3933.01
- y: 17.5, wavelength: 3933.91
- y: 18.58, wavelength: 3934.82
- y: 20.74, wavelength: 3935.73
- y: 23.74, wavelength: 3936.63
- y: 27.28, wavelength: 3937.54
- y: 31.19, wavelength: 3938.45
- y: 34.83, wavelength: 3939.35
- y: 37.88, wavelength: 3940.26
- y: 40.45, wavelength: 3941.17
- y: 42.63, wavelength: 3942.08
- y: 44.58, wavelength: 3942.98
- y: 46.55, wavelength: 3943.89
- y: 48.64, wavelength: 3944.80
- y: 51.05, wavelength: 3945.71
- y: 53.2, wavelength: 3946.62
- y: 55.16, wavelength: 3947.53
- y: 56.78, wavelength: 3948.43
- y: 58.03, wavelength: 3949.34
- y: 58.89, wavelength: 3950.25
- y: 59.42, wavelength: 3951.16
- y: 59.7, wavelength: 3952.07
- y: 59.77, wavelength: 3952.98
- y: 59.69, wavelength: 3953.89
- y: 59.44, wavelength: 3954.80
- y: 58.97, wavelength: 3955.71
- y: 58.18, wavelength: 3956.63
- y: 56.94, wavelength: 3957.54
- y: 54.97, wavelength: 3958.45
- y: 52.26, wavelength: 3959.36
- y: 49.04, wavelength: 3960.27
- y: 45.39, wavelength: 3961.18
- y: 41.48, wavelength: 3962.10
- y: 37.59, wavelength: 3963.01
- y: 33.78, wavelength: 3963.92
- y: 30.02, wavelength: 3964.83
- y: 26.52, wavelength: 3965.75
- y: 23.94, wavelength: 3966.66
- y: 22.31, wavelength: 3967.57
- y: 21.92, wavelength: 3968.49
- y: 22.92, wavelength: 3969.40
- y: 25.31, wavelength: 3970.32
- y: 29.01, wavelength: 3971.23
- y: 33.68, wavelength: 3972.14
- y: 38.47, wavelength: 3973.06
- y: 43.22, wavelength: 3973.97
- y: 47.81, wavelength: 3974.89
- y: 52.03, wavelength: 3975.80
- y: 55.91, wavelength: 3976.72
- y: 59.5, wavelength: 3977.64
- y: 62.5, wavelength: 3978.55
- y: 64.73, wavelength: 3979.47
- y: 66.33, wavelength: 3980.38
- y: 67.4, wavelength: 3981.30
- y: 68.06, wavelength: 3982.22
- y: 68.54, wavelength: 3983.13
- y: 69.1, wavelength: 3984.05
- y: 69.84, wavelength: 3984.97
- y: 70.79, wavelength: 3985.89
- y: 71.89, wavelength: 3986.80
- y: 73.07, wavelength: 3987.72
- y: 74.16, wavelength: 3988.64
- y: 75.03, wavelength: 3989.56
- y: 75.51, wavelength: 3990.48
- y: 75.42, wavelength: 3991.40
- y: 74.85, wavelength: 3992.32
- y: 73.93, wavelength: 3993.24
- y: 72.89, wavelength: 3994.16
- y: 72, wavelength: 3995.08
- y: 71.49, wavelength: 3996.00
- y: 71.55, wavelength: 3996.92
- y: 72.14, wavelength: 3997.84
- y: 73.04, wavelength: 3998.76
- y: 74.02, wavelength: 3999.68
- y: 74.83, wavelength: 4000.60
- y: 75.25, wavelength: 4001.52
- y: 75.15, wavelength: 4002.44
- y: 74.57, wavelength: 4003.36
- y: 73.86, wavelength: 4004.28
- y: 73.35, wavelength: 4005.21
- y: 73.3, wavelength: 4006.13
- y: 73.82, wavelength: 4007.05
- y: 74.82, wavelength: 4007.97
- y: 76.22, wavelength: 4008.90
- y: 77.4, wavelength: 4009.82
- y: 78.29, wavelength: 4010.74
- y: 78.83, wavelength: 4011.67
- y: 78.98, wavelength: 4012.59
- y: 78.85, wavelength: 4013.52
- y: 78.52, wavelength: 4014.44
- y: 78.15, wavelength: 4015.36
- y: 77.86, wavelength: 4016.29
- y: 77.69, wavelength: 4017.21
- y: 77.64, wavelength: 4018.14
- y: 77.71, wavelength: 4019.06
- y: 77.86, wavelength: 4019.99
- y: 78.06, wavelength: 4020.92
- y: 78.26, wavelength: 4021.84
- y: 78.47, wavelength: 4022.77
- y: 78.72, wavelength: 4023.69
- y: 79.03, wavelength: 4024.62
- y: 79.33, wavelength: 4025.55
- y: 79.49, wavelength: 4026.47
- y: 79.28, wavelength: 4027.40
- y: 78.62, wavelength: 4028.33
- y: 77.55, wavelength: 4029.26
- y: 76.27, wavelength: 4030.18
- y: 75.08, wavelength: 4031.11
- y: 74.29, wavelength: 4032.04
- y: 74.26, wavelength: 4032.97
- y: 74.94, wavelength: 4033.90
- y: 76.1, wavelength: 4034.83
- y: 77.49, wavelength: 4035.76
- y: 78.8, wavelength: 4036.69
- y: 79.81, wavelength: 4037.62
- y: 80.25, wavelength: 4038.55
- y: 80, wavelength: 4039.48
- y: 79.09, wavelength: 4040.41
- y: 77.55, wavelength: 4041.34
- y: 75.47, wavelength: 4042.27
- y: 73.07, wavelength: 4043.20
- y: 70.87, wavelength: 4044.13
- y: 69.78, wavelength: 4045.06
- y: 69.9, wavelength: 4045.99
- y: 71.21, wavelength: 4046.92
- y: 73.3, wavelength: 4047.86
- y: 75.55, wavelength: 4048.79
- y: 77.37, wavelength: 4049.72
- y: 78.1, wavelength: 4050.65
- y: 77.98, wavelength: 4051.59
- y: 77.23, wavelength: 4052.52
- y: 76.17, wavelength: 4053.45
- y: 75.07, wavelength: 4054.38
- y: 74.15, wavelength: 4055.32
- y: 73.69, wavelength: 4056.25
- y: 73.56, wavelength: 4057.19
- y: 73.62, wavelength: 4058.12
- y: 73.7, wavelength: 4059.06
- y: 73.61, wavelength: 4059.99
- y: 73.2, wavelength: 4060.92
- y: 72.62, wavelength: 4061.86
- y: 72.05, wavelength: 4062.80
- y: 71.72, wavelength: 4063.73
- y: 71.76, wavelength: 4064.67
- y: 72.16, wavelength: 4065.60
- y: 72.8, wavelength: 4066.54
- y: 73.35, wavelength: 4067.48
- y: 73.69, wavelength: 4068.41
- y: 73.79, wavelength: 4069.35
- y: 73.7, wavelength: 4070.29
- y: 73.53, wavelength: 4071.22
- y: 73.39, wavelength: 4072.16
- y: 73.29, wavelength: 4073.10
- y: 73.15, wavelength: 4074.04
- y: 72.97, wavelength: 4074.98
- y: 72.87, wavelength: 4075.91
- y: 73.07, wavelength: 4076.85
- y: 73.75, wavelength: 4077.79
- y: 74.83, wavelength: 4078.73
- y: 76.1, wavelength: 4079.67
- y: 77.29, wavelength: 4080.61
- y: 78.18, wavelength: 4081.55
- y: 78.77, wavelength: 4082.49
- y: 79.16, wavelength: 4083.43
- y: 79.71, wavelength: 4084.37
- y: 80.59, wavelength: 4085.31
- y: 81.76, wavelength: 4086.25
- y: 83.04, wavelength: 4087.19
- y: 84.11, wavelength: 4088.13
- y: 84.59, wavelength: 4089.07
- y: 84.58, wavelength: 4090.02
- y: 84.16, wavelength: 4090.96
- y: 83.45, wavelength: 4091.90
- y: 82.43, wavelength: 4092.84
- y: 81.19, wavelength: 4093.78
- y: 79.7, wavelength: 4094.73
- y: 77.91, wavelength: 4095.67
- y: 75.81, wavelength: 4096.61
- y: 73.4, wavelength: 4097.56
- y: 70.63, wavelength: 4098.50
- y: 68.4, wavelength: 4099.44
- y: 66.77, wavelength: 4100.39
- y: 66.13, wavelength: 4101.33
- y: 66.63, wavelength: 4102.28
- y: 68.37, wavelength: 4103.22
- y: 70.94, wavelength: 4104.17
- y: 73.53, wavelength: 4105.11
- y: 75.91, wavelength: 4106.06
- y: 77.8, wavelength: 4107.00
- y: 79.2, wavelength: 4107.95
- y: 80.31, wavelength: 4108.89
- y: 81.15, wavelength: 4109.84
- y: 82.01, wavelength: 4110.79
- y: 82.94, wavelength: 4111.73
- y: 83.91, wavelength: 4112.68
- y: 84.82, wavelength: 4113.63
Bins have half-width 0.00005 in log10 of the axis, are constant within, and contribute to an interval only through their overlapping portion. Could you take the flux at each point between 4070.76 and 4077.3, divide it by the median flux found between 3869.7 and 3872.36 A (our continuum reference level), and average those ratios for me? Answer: 1.70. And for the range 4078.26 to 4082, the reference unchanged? 1.78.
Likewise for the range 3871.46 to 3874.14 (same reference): 1.03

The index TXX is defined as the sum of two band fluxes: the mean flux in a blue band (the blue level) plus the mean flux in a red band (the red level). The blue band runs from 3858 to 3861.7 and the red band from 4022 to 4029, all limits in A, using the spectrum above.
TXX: 123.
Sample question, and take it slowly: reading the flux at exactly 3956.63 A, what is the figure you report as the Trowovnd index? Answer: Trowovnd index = 58.18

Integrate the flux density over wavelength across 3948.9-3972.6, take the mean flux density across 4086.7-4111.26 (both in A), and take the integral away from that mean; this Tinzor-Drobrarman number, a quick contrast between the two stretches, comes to -961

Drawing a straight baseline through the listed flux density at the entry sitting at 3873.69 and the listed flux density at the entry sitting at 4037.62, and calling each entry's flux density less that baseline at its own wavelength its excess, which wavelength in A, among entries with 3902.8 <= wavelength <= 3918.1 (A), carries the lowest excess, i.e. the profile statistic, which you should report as 3905.04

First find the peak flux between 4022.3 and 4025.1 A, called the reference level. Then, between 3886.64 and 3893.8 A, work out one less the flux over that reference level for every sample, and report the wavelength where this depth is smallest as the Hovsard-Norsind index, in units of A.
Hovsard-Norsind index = 3893.36 A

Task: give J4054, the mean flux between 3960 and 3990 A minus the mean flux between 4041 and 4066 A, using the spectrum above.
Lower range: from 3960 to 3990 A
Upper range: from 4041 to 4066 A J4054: -24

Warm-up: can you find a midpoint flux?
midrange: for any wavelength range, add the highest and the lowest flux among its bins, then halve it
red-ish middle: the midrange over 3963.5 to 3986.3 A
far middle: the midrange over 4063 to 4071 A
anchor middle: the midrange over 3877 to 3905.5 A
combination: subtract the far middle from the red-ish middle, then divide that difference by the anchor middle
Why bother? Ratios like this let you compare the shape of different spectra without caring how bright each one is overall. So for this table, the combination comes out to -0.51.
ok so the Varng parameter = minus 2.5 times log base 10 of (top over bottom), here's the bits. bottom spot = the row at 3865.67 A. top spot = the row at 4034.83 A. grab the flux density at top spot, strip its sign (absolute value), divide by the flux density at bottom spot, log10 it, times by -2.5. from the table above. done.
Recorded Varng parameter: -0.45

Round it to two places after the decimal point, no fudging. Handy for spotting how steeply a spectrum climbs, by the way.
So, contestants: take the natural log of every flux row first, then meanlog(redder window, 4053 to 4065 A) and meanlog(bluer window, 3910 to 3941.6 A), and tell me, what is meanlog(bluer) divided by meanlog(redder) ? 0.85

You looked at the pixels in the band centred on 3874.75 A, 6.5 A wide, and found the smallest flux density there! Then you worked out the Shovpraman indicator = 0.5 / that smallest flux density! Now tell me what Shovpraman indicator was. 0.012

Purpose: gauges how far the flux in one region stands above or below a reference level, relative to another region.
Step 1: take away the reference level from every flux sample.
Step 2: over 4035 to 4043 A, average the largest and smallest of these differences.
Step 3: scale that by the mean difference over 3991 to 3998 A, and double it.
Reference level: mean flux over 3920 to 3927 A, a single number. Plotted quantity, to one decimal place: 2.4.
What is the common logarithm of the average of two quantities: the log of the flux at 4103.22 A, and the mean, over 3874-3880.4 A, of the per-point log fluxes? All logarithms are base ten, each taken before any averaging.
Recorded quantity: 0.244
